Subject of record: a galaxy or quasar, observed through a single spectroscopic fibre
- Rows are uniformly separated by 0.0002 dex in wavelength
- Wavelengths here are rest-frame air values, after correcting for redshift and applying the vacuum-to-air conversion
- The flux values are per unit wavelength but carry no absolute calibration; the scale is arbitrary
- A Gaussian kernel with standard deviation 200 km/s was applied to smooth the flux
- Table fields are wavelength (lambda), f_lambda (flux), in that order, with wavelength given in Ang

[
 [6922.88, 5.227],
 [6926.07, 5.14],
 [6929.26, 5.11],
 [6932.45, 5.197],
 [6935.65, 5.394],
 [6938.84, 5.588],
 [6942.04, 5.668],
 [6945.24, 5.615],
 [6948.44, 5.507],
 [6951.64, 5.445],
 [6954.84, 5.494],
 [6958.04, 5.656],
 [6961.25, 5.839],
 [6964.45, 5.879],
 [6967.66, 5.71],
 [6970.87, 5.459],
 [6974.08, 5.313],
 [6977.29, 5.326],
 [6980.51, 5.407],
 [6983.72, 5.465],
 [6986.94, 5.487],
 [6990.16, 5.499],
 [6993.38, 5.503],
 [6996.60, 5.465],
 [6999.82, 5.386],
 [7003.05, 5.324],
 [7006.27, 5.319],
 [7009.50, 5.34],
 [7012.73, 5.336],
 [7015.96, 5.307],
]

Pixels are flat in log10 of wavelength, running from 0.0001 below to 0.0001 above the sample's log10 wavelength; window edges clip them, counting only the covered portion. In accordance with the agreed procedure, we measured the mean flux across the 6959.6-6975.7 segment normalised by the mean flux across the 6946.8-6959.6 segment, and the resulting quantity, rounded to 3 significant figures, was 1.02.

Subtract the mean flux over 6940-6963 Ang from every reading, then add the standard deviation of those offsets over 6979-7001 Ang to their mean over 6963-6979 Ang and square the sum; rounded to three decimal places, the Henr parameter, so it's 0.001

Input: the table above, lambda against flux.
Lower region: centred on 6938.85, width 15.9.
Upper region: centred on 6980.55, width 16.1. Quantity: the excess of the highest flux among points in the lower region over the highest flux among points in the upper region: 0.18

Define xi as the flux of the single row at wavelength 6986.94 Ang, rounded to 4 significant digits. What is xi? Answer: 5.487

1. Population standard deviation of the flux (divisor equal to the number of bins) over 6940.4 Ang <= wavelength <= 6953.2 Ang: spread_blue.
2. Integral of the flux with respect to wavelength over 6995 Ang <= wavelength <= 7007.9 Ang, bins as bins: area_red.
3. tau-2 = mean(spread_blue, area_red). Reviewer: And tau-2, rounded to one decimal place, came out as 34.7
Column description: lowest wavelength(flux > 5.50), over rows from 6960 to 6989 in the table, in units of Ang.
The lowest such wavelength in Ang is 6961.25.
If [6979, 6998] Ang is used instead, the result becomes 6993.38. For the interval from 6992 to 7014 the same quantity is 6993.38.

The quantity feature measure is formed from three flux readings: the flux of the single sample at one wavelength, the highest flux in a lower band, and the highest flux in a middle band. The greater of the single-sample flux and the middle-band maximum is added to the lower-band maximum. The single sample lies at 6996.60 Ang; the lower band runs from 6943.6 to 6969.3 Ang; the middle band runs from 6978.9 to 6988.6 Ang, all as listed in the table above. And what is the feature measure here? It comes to 11.4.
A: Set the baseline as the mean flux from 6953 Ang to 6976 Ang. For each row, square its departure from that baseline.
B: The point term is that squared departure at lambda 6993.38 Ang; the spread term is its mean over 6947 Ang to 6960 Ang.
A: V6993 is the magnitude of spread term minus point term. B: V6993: 0.00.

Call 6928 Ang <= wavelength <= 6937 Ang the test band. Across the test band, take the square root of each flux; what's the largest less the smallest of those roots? 0.06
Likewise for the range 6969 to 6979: 0.03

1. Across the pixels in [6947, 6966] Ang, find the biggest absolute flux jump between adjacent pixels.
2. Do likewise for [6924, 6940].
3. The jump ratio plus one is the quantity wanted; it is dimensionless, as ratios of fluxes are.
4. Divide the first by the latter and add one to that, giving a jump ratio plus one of 1.9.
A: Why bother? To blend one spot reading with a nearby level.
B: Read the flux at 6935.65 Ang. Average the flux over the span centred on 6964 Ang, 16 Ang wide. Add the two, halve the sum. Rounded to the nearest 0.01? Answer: 5.55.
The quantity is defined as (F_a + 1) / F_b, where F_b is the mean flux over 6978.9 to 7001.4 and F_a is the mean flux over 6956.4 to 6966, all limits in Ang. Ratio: 1.244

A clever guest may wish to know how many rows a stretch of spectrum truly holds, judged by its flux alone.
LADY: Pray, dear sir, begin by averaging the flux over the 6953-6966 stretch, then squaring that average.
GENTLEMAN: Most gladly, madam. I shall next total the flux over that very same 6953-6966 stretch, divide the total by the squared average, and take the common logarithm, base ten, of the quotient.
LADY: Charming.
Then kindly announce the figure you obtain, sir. -0.155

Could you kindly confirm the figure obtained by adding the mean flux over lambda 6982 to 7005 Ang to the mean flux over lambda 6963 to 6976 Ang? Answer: 11.0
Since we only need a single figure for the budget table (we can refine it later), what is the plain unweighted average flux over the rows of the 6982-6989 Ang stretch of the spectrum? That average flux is 5.48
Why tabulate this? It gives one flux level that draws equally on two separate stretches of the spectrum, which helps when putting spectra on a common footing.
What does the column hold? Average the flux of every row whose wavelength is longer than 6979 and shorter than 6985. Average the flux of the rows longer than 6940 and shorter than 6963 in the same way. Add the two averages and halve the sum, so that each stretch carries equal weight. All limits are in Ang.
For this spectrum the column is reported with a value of 5.52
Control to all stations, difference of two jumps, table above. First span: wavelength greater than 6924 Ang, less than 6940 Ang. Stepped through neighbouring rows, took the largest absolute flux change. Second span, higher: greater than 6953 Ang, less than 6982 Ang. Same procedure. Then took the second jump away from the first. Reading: -0.054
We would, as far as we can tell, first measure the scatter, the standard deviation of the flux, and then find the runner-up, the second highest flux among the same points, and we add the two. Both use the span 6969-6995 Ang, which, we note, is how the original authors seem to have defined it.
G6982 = 5.57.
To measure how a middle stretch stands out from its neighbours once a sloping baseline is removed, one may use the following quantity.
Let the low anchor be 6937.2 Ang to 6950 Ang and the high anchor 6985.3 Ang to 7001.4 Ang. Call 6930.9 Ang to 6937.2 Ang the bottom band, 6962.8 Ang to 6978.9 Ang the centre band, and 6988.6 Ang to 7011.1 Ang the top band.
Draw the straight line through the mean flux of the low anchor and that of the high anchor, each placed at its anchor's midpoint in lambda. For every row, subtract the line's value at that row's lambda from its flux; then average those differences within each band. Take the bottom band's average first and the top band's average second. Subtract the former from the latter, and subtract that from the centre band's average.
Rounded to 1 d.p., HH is -0.3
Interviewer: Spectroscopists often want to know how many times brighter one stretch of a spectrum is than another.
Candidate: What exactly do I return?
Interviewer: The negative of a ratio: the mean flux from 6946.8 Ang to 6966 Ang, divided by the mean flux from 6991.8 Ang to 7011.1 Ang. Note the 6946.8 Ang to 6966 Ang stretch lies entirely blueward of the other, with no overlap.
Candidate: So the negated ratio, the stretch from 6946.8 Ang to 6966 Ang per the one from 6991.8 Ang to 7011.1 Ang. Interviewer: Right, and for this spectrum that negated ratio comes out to -1.05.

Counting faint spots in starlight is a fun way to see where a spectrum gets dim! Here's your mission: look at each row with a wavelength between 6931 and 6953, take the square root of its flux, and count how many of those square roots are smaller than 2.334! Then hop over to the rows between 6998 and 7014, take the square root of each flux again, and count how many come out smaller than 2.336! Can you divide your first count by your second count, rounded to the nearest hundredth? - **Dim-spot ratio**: 0.60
